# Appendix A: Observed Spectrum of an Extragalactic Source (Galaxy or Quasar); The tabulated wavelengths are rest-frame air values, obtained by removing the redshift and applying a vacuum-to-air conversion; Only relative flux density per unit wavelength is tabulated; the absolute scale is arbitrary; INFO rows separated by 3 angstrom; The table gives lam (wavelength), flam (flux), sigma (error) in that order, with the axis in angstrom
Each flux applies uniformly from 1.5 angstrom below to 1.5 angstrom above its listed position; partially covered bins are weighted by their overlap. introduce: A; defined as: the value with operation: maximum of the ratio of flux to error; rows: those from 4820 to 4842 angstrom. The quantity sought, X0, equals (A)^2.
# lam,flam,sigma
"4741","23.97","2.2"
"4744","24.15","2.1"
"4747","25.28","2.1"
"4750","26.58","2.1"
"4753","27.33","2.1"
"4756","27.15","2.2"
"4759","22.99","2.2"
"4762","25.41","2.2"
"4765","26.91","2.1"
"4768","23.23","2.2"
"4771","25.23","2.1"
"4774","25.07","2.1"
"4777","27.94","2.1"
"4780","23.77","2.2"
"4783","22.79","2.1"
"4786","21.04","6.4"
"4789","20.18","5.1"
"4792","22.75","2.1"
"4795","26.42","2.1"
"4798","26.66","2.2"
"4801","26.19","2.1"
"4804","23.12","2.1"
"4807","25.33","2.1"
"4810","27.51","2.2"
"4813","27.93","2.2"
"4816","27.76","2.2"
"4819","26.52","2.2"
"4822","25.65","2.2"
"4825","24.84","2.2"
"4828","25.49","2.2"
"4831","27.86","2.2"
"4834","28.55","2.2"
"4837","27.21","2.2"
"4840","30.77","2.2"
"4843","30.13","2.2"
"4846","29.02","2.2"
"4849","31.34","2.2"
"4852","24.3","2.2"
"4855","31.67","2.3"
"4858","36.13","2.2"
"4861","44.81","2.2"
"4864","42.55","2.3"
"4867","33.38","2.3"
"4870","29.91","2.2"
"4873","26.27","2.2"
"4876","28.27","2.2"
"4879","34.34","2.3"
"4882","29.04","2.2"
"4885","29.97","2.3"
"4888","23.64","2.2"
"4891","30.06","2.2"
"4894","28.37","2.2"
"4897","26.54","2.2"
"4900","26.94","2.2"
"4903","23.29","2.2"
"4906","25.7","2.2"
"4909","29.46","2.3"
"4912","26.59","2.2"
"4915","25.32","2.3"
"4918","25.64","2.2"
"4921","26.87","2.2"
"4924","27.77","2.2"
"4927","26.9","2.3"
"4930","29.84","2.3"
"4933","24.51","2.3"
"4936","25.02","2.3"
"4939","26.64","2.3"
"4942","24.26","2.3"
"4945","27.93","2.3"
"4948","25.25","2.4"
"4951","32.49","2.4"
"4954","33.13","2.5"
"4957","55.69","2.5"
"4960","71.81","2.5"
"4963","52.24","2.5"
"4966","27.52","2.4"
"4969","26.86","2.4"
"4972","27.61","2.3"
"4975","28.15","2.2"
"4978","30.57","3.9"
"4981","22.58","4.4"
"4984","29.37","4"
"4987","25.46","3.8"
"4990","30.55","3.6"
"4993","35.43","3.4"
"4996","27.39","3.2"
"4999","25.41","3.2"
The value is 196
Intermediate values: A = 14.0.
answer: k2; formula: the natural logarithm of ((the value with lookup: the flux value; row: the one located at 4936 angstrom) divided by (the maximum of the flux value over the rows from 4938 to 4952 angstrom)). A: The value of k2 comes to -0.26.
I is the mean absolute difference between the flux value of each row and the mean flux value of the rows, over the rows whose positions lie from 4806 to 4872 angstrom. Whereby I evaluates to 3.8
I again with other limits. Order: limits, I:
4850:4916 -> 4.0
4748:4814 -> 1.9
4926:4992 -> 7.8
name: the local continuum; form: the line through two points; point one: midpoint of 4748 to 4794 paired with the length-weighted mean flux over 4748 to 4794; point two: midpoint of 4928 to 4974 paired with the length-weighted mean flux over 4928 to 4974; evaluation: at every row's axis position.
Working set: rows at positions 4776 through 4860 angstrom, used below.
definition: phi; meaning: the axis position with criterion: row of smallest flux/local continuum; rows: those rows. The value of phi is 4789 angstrom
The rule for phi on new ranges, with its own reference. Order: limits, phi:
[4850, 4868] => 4852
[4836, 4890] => 4888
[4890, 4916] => 4903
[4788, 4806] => 4789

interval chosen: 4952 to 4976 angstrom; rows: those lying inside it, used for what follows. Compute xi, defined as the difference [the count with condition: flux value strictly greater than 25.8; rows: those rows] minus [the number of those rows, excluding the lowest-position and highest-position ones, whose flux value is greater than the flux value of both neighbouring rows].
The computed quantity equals 7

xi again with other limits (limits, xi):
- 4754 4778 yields 1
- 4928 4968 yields 6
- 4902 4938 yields 3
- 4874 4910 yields 5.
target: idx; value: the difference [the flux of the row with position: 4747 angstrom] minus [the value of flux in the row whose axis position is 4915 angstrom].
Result 0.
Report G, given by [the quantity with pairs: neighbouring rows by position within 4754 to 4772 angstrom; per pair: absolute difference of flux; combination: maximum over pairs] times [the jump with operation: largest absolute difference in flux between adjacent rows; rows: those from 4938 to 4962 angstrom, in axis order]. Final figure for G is 94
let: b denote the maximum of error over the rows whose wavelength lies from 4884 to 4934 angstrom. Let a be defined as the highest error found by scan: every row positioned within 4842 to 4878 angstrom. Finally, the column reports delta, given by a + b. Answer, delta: 4.6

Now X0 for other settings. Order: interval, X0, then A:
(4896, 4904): 150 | 12.2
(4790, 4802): 158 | 12.6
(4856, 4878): 415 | 20.4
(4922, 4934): 168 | 13.0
